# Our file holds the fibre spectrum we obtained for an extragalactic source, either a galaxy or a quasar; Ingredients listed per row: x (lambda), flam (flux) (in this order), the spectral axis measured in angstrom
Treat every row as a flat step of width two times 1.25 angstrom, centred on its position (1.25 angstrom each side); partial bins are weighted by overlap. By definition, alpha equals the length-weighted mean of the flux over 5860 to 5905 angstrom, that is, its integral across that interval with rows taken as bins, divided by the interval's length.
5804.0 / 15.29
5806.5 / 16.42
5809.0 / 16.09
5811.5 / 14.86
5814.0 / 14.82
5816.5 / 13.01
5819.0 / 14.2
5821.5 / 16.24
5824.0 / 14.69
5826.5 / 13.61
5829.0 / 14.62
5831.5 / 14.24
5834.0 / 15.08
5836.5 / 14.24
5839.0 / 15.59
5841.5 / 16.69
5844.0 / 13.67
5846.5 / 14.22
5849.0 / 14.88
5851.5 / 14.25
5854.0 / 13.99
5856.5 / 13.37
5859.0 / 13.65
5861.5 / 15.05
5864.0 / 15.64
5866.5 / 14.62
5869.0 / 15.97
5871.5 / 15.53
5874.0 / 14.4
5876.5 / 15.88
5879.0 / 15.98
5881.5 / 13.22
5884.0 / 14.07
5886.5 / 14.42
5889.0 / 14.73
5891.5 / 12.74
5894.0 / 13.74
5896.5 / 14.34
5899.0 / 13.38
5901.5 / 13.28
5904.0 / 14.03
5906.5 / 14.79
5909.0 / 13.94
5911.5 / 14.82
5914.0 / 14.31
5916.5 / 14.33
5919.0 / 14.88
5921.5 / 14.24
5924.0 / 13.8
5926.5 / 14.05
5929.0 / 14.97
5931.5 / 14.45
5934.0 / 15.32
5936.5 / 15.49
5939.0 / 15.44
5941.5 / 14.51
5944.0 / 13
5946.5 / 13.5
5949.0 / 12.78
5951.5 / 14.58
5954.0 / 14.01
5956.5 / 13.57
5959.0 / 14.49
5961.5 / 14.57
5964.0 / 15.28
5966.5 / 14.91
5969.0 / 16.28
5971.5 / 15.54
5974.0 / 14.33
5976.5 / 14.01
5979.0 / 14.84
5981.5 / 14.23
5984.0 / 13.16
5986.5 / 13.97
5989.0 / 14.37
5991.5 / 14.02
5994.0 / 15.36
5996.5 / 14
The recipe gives 14.5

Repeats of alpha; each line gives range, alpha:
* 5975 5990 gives 14.1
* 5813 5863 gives 14.5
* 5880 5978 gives 14.3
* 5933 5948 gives 14.5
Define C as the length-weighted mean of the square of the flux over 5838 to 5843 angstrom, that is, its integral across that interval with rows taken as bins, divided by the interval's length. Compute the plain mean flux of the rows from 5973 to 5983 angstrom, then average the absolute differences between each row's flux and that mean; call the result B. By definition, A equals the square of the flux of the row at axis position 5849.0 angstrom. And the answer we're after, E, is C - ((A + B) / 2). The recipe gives 147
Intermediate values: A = 221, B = 0.24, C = 258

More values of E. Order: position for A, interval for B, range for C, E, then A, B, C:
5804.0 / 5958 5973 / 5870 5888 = 103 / 234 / 0.52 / 220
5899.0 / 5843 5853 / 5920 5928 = 109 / 179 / 0.31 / 198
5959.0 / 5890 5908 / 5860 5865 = 127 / 210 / 0.54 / 233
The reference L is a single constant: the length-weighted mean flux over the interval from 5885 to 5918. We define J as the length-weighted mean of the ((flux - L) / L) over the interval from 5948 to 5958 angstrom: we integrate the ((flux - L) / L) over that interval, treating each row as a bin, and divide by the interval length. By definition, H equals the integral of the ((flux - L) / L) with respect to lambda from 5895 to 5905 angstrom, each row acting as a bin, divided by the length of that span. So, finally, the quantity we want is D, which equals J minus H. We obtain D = 0.00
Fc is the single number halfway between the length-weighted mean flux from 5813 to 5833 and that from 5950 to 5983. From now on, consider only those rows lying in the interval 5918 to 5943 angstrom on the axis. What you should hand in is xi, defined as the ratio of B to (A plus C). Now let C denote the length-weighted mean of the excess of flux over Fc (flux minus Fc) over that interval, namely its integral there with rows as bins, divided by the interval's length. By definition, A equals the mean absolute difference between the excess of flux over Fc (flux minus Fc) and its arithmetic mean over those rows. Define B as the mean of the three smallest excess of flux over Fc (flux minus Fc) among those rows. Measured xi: -0.8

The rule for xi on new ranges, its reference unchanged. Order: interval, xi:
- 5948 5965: -3.9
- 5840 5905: -2.0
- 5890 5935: -8.9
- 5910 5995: -3.1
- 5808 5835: -1.2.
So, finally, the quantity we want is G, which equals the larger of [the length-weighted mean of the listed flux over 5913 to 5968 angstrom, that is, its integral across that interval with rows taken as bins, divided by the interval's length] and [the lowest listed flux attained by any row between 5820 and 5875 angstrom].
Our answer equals 14.4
